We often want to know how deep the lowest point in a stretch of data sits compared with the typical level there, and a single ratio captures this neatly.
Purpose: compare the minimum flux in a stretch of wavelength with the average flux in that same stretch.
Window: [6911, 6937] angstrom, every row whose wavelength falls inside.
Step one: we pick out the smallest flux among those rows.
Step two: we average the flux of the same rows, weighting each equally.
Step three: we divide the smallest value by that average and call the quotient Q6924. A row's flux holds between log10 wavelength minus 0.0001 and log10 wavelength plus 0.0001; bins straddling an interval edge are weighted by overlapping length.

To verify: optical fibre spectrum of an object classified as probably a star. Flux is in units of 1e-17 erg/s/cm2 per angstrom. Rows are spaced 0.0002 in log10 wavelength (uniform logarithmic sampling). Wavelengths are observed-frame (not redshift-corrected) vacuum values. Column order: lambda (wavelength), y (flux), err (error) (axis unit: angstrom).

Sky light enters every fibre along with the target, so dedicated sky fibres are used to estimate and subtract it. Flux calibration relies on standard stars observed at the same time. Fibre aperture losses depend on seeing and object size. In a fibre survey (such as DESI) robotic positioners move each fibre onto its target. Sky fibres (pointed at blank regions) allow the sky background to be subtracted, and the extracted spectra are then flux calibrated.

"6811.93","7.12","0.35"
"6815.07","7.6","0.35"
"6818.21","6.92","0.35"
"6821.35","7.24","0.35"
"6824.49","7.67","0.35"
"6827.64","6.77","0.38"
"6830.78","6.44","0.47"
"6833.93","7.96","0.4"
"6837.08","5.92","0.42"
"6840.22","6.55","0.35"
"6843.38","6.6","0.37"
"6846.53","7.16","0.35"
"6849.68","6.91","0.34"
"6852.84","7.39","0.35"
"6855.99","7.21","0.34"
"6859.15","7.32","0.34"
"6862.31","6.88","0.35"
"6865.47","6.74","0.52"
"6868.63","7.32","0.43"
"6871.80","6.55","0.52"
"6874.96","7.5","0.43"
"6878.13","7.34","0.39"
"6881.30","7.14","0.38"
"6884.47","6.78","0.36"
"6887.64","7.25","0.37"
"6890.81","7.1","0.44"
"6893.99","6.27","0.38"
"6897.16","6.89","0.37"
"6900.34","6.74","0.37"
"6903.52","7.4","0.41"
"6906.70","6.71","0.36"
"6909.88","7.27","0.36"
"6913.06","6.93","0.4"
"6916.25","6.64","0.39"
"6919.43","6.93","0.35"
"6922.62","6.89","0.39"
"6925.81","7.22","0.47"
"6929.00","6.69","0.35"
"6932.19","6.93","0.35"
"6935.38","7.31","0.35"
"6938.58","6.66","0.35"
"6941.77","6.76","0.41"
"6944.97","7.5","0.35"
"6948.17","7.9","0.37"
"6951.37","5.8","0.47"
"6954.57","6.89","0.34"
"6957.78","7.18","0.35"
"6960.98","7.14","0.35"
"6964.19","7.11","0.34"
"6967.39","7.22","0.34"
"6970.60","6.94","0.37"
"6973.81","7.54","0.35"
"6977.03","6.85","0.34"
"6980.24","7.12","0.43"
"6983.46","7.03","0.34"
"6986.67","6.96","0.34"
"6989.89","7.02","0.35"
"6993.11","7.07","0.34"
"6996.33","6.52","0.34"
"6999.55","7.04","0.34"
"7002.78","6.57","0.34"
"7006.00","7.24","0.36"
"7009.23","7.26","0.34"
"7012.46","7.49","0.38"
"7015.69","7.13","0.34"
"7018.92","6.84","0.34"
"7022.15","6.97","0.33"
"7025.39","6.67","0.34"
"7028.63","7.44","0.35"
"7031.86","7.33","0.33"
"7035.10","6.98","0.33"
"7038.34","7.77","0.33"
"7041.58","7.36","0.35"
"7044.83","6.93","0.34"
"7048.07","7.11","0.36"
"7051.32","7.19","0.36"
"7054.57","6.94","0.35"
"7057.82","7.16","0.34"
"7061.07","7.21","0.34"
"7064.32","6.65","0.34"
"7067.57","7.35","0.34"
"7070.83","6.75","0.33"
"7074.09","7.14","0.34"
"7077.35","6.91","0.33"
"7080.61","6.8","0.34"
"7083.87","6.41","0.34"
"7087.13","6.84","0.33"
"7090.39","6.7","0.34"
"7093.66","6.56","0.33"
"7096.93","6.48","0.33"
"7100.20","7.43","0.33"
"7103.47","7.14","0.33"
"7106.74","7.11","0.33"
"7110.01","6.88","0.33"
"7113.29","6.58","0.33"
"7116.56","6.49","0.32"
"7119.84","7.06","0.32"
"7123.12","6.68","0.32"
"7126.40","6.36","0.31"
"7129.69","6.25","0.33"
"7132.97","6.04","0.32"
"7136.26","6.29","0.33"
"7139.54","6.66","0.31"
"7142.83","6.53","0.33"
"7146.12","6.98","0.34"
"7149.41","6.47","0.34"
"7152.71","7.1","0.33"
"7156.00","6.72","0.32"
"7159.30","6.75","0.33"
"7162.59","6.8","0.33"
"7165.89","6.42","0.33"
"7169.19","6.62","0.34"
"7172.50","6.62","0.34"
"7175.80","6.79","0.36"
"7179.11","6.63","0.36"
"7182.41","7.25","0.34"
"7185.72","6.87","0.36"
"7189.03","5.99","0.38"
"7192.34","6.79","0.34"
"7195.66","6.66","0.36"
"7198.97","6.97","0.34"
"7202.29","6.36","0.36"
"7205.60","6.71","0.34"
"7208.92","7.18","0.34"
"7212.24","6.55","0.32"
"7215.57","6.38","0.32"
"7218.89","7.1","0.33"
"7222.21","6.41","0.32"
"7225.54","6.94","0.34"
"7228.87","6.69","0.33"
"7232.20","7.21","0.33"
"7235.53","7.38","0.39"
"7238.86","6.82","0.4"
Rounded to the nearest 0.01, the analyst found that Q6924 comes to 0.96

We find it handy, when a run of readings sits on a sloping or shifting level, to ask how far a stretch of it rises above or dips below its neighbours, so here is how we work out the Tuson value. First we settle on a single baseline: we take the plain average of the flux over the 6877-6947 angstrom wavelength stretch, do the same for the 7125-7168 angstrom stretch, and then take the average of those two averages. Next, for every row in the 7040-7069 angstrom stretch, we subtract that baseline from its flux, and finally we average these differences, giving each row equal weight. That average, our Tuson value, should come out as 0.33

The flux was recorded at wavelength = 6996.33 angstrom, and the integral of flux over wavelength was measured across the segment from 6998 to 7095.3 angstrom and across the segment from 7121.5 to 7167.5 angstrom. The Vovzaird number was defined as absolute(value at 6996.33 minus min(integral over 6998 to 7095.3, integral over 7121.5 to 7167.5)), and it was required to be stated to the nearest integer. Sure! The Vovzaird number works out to 296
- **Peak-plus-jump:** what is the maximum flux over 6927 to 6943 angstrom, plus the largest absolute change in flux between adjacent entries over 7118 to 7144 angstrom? 7.7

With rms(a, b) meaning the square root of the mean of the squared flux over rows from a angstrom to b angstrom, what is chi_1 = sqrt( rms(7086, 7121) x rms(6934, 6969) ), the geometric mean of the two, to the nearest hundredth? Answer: 6.95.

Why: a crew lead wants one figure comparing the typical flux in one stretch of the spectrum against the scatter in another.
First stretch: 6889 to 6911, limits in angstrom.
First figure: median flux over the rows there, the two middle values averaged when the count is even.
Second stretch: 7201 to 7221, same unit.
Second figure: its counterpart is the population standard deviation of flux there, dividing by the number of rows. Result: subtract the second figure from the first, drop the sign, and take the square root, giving 2.56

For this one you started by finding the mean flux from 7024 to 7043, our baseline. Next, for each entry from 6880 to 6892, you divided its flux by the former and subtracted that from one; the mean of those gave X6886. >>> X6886 0.03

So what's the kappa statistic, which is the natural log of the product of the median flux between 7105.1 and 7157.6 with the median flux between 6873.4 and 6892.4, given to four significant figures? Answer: 3.863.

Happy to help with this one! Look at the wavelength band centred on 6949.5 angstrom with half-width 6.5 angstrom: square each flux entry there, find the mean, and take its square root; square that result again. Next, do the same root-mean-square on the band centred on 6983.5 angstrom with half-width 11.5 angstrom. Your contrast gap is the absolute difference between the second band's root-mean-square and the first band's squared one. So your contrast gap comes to 42.9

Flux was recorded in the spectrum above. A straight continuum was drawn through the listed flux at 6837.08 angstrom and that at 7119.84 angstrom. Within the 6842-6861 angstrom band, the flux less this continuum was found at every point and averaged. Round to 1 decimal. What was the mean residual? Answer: 1.1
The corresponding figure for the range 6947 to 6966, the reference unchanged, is 0.6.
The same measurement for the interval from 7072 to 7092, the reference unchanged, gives -0.1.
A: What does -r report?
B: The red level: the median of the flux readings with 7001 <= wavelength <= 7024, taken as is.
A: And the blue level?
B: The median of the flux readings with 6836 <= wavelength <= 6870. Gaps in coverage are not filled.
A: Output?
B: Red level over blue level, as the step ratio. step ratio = 1.03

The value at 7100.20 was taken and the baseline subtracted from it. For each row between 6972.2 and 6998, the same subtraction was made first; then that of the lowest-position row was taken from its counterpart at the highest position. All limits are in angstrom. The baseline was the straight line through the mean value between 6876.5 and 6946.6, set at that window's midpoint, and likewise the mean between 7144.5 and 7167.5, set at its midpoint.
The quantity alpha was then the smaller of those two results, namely -1.0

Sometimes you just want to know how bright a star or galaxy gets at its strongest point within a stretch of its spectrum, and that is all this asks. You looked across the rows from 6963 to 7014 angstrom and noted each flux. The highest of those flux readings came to 7.54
